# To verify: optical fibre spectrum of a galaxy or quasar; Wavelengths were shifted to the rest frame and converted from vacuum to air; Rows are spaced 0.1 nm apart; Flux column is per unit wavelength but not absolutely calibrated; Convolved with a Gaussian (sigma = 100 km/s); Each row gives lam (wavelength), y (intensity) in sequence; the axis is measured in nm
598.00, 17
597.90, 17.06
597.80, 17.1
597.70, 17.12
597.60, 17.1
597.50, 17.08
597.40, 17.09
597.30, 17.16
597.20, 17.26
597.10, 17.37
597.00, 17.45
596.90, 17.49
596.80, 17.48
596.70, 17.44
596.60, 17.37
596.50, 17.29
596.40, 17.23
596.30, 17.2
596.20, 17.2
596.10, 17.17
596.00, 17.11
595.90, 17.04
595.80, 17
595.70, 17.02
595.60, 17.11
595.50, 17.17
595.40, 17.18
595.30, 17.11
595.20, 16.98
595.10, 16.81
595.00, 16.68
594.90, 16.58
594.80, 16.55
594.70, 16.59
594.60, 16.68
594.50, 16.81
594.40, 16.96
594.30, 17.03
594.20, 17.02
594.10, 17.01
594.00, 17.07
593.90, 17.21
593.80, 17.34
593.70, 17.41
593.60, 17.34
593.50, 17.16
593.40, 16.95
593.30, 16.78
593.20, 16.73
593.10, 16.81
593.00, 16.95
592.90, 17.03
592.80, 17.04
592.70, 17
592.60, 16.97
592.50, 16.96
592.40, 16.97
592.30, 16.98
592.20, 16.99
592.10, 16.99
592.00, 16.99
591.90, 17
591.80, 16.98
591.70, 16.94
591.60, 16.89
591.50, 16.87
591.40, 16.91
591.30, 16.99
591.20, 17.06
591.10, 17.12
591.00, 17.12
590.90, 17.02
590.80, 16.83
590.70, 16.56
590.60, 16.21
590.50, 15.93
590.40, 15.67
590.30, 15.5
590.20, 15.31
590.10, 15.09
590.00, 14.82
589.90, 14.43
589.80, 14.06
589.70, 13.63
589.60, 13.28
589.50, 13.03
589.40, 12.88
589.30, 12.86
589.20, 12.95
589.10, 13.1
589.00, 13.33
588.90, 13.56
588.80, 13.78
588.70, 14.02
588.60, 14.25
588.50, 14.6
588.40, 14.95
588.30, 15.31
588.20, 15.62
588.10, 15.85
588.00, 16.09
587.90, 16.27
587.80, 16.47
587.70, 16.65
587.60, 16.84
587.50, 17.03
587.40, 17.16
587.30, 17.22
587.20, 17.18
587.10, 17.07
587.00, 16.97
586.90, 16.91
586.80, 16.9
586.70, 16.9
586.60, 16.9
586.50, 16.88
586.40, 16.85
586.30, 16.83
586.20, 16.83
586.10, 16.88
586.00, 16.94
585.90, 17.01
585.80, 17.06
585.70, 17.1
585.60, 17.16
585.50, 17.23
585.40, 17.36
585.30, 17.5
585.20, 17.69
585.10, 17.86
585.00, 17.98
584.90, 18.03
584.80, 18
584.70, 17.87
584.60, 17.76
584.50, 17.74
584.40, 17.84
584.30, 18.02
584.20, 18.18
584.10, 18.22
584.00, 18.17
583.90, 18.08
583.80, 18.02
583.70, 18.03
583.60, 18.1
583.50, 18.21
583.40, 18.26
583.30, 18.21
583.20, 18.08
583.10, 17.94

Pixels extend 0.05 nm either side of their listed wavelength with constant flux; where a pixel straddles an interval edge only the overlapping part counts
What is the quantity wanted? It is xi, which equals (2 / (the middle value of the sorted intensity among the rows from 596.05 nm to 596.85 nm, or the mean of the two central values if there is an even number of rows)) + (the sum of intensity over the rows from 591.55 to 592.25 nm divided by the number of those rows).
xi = 17.1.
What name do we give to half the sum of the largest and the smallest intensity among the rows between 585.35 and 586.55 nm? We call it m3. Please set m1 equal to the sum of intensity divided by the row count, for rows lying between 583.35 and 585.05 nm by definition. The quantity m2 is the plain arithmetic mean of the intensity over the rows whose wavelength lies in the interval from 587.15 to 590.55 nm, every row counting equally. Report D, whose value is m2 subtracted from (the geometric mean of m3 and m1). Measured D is 3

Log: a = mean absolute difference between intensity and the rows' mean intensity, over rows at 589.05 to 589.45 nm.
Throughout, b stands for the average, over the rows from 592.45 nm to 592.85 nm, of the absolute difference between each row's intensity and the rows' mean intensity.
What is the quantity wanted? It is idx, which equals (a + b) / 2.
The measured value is 0.05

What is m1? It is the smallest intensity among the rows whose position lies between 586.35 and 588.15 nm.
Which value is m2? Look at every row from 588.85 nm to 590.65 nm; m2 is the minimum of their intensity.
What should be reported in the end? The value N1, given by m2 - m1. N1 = -3.0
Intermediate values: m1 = 15.85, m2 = 12.86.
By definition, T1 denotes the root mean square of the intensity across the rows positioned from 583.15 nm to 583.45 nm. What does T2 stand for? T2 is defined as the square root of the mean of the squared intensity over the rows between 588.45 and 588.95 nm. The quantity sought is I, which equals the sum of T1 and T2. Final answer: 32.2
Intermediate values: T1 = 18.2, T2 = 14.0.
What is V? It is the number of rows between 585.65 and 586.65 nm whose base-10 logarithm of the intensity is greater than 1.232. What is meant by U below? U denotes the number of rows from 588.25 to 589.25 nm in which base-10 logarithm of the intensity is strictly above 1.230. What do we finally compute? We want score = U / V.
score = 0.0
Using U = 0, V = 1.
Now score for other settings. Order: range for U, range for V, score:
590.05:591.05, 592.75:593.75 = 0.7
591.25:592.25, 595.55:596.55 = 0.7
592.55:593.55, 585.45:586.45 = 1.3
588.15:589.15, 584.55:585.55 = 0.0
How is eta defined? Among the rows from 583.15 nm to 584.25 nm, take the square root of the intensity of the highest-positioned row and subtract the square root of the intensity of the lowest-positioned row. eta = 0.01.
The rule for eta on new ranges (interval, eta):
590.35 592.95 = 0.17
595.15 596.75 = 0.06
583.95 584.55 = -0.05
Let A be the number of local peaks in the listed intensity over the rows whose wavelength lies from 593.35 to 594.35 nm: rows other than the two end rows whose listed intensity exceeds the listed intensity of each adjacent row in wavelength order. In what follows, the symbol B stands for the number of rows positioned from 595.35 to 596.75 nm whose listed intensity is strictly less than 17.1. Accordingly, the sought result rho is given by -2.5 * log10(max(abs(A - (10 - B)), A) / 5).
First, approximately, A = 1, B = 3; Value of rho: -0.2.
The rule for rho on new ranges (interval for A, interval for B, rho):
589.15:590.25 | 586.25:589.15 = -1.3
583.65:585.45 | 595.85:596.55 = -0.4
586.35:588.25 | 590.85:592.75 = -0.5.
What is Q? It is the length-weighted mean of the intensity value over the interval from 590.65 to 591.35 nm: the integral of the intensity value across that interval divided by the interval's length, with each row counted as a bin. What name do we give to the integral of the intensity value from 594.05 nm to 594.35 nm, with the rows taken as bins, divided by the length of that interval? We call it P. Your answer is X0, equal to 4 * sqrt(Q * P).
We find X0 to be 68.0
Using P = 17.0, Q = 17.0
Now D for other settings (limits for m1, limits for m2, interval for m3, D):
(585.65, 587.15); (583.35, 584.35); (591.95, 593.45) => -1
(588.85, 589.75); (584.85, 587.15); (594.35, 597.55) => -2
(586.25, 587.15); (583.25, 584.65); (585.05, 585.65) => -1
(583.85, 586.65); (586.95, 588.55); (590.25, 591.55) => 1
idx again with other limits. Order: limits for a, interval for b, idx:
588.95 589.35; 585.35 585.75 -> 0.12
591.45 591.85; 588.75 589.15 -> 0.13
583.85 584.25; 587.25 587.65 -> 0.08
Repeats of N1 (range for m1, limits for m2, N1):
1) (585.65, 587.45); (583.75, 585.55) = 0.4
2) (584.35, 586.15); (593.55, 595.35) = -0.3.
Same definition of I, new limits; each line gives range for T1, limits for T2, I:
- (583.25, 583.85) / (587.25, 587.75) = 35.1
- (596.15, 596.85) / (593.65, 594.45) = 34.4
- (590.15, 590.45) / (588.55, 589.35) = 29.0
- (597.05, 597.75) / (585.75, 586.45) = 34.1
